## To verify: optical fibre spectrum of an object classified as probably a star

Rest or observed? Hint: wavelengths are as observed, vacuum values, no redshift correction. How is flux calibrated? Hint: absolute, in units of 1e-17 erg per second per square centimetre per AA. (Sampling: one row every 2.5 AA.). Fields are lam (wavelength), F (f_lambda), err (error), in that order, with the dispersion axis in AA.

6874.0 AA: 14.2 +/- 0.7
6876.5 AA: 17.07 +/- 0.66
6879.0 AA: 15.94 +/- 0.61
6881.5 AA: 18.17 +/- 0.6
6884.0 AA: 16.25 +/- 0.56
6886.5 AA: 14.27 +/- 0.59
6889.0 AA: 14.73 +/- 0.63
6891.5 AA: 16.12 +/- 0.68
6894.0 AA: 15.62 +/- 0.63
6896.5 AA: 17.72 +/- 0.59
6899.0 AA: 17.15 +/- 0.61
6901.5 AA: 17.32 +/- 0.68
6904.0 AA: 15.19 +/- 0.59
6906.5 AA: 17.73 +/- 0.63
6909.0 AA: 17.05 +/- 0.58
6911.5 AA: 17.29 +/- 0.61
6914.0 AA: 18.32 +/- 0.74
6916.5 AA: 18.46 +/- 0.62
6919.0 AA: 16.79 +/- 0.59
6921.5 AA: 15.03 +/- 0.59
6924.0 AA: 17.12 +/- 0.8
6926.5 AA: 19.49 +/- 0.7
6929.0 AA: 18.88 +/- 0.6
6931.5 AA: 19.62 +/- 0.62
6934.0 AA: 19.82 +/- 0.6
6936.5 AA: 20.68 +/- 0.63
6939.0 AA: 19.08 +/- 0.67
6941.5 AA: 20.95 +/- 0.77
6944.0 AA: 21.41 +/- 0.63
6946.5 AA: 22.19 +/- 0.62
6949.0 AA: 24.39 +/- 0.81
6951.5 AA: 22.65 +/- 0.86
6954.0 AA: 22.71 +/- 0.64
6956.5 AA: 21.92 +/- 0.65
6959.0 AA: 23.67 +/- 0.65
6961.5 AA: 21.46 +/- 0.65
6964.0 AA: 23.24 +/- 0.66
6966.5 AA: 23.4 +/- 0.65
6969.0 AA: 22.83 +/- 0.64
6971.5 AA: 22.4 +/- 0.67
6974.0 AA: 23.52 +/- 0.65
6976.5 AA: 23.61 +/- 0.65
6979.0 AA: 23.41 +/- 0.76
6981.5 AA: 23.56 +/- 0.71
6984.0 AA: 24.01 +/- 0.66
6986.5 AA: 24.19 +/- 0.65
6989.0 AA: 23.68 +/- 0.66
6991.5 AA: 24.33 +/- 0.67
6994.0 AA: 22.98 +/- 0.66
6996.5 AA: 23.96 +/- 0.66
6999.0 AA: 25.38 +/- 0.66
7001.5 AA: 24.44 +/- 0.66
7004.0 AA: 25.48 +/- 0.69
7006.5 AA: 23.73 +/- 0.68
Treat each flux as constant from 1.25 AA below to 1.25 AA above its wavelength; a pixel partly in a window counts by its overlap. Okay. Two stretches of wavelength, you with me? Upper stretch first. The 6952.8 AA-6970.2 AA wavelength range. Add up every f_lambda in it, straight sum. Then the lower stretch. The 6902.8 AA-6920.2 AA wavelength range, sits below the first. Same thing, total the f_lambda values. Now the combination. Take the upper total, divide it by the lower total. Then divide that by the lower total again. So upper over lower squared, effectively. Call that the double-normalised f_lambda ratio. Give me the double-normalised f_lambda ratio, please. 0.0109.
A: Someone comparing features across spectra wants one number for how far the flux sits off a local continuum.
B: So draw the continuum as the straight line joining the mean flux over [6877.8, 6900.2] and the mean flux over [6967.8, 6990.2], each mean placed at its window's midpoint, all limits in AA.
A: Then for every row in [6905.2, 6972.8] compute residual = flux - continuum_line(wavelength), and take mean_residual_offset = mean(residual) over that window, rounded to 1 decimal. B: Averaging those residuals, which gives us 0.1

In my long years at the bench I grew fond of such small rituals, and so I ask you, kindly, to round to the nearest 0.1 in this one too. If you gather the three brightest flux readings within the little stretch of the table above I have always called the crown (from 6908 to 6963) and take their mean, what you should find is 23.6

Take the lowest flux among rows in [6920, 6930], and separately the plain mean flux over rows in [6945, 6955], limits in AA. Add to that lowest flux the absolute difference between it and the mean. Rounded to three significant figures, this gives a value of 23.0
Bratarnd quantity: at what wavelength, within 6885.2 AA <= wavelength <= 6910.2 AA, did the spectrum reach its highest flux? 6906.5 AA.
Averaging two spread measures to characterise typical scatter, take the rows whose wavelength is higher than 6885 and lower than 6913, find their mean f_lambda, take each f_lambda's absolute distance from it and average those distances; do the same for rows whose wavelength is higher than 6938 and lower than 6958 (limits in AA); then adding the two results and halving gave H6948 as 1.08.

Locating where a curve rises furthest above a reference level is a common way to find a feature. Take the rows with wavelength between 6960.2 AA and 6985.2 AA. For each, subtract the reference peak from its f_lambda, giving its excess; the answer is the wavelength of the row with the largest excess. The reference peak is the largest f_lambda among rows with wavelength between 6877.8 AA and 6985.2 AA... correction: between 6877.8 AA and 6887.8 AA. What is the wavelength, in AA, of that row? 6984.0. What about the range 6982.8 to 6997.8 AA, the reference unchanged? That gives 6991.5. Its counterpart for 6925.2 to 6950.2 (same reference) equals 6949.0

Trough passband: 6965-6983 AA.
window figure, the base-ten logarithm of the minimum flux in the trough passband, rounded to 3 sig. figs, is 1.35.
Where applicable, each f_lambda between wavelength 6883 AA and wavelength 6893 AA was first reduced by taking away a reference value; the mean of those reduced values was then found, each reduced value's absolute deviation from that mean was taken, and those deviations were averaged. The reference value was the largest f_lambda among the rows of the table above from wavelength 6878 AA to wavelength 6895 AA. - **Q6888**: 0.84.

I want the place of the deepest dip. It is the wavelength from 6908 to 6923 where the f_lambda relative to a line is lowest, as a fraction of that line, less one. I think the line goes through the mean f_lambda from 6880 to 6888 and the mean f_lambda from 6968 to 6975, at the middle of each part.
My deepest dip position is 6921.5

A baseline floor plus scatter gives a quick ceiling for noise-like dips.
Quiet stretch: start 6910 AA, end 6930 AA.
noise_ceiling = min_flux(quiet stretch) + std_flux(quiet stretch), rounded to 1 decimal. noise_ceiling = 16.4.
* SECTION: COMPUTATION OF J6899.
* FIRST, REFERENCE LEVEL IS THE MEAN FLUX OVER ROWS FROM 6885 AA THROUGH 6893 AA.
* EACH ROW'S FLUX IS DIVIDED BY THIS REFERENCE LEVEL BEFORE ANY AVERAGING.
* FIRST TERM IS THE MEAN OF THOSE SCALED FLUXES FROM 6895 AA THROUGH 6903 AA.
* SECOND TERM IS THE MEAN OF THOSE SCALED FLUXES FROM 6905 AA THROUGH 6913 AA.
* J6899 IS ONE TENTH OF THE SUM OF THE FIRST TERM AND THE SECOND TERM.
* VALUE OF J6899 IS 0.23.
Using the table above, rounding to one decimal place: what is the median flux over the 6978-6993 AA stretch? 23.8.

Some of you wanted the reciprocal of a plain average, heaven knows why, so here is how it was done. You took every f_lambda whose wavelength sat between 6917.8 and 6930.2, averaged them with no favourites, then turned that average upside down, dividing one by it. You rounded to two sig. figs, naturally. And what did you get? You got 0.057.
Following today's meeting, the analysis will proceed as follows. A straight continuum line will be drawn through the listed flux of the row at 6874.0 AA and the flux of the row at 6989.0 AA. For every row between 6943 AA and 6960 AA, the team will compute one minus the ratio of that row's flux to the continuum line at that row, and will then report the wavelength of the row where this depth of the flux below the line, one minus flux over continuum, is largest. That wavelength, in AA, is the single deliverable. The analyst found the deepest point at 6956.5 AA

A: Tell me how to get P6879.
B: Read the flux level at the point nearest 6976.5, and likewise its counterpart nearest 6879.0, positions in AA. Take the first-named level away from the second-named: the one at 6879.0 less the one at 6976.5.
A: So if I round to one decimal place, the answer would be -7.7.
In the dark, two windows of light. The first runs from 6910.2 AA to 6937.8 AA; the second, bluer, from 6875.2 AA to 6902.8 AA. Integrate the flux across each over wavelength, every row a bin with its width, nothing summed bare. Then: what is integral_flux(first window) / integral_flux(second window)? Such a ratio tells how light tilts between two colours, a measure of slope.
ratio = 1.12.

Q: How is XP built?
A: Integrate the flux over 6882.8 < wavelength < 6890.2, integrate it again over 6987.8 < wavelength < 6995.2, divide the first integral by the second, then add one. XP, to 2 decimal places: 1.64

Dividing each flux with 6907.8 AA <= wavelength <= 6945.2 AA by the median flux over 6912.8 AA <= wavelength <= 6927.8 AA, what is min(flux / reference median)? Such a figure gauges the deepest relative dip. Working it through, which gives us 0.85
